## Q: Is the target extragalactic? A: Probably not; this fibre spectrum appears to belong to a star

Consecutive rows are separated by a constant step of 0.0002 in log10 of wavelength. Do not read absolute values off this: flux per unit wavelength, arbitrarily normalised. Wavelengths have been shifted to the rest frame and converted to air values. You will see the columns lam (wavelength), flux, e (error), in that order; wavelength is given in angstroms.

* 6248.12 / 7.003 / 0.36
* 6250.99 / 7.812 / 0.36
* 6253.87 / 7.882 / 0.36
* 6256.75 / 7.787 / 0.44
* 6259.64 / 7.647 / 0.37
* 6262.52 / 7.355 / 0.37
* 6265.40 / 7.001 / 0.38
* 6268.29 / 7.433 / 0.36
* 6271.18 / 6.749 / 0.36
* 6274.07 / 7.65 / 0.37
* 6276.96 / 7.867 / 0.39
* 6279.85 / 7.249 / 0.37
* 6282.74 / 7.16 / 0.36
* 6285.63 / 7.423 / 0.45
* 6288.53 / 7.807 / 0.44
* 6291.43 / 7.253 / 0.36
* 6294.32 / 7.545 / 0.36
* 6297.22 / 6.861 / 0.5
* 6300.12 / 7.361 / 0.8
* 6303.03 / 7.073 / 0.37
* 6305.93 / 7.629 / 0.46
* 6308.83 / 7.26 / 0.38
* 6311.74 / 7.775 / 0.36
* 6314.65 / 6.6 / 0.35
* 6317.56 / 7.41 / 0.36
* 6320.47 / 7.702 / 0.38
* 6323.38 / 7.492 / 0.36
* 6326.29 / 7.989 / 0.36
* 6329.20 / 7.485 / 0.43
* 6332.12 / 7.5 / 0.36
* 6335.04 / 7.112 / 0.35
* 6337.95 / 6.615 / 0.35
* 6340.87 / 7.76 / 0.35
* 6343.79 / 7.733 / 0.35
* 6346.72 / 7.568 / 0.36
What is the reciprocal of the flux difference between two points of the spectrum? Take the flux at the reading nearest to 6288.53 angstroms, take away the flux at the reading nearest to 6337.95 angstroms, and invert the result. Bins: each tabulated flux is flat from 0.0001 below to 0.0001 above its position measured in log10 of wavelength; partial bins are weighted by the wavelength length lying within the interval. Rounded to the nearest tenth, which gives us 0.8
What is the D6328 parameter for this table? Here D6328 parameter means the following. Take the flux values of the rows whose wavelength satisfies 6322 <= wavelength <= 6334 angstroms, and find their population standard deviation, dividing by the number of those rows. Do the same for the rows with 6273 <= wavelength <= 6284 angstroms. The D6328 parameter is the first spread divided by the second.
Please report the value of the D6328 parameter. 0.7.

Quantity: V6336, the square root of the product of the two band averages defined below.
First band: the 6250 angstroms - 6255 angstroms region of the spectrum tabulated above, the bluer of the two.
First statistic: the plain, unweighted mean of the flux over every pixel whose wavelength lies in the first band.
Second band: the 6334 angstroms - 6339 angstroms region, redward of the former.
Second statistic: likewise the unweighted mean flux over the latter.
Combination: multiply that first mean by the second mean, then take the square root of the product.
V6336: 7.34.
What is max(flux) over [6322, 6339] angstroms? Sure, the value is 7.989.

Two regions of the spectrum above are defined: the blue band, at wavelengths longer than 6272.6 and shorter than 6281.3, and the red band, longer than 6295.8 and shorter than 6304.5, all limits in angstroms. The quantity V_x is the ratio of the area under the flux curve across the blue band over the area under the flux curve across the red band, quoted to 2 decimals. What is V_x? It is 1.07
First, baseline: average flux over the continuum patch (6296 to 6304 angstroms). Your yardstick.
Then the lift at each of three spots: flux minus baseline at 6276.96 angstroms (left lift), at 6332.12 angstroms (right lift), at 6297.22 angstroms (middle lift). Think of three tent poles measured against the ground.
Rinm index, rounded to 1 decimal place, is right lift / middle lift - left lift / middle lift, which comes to 1.5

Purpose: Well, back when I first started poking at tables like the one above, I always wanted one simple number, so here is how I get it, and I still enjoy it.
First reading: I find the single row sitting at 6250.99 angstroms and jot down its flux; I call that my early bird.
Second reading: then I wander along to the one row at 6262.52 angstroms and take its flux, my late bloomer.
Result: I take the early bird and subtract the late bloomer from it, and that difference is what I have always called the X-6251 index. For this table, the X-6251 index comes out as 0.46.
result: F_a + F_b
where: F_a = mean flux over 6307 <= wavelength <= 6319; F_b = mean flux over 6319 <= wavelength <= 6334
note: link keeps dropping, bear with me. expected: 14.89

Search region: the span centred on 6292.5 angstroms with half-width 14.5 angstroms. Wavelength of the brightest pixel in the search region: 6288.53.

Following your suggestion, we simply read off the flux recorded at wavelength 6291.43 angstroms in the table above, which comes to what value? 7.253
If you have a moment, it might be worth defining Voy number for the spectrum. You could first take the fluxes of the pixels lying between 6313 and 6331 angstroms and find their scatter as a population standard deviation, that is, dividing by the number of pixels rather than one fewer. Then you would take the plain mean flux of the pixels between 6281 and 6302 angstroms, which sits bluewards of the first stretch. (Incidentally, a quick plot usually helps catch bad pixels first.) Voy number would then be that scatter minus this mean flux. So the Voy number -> -6.9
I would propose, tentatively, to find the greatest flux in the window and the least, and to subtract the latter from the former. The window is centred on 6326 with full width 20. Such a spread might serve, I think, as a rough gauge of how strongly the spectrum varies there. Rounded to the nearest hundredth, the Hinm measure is 0.88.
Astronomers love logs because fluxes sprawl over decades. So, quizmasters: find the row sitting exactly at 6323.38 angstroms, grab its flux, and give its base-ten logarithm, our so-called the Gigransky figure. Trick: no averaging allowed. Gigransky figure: 0.875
